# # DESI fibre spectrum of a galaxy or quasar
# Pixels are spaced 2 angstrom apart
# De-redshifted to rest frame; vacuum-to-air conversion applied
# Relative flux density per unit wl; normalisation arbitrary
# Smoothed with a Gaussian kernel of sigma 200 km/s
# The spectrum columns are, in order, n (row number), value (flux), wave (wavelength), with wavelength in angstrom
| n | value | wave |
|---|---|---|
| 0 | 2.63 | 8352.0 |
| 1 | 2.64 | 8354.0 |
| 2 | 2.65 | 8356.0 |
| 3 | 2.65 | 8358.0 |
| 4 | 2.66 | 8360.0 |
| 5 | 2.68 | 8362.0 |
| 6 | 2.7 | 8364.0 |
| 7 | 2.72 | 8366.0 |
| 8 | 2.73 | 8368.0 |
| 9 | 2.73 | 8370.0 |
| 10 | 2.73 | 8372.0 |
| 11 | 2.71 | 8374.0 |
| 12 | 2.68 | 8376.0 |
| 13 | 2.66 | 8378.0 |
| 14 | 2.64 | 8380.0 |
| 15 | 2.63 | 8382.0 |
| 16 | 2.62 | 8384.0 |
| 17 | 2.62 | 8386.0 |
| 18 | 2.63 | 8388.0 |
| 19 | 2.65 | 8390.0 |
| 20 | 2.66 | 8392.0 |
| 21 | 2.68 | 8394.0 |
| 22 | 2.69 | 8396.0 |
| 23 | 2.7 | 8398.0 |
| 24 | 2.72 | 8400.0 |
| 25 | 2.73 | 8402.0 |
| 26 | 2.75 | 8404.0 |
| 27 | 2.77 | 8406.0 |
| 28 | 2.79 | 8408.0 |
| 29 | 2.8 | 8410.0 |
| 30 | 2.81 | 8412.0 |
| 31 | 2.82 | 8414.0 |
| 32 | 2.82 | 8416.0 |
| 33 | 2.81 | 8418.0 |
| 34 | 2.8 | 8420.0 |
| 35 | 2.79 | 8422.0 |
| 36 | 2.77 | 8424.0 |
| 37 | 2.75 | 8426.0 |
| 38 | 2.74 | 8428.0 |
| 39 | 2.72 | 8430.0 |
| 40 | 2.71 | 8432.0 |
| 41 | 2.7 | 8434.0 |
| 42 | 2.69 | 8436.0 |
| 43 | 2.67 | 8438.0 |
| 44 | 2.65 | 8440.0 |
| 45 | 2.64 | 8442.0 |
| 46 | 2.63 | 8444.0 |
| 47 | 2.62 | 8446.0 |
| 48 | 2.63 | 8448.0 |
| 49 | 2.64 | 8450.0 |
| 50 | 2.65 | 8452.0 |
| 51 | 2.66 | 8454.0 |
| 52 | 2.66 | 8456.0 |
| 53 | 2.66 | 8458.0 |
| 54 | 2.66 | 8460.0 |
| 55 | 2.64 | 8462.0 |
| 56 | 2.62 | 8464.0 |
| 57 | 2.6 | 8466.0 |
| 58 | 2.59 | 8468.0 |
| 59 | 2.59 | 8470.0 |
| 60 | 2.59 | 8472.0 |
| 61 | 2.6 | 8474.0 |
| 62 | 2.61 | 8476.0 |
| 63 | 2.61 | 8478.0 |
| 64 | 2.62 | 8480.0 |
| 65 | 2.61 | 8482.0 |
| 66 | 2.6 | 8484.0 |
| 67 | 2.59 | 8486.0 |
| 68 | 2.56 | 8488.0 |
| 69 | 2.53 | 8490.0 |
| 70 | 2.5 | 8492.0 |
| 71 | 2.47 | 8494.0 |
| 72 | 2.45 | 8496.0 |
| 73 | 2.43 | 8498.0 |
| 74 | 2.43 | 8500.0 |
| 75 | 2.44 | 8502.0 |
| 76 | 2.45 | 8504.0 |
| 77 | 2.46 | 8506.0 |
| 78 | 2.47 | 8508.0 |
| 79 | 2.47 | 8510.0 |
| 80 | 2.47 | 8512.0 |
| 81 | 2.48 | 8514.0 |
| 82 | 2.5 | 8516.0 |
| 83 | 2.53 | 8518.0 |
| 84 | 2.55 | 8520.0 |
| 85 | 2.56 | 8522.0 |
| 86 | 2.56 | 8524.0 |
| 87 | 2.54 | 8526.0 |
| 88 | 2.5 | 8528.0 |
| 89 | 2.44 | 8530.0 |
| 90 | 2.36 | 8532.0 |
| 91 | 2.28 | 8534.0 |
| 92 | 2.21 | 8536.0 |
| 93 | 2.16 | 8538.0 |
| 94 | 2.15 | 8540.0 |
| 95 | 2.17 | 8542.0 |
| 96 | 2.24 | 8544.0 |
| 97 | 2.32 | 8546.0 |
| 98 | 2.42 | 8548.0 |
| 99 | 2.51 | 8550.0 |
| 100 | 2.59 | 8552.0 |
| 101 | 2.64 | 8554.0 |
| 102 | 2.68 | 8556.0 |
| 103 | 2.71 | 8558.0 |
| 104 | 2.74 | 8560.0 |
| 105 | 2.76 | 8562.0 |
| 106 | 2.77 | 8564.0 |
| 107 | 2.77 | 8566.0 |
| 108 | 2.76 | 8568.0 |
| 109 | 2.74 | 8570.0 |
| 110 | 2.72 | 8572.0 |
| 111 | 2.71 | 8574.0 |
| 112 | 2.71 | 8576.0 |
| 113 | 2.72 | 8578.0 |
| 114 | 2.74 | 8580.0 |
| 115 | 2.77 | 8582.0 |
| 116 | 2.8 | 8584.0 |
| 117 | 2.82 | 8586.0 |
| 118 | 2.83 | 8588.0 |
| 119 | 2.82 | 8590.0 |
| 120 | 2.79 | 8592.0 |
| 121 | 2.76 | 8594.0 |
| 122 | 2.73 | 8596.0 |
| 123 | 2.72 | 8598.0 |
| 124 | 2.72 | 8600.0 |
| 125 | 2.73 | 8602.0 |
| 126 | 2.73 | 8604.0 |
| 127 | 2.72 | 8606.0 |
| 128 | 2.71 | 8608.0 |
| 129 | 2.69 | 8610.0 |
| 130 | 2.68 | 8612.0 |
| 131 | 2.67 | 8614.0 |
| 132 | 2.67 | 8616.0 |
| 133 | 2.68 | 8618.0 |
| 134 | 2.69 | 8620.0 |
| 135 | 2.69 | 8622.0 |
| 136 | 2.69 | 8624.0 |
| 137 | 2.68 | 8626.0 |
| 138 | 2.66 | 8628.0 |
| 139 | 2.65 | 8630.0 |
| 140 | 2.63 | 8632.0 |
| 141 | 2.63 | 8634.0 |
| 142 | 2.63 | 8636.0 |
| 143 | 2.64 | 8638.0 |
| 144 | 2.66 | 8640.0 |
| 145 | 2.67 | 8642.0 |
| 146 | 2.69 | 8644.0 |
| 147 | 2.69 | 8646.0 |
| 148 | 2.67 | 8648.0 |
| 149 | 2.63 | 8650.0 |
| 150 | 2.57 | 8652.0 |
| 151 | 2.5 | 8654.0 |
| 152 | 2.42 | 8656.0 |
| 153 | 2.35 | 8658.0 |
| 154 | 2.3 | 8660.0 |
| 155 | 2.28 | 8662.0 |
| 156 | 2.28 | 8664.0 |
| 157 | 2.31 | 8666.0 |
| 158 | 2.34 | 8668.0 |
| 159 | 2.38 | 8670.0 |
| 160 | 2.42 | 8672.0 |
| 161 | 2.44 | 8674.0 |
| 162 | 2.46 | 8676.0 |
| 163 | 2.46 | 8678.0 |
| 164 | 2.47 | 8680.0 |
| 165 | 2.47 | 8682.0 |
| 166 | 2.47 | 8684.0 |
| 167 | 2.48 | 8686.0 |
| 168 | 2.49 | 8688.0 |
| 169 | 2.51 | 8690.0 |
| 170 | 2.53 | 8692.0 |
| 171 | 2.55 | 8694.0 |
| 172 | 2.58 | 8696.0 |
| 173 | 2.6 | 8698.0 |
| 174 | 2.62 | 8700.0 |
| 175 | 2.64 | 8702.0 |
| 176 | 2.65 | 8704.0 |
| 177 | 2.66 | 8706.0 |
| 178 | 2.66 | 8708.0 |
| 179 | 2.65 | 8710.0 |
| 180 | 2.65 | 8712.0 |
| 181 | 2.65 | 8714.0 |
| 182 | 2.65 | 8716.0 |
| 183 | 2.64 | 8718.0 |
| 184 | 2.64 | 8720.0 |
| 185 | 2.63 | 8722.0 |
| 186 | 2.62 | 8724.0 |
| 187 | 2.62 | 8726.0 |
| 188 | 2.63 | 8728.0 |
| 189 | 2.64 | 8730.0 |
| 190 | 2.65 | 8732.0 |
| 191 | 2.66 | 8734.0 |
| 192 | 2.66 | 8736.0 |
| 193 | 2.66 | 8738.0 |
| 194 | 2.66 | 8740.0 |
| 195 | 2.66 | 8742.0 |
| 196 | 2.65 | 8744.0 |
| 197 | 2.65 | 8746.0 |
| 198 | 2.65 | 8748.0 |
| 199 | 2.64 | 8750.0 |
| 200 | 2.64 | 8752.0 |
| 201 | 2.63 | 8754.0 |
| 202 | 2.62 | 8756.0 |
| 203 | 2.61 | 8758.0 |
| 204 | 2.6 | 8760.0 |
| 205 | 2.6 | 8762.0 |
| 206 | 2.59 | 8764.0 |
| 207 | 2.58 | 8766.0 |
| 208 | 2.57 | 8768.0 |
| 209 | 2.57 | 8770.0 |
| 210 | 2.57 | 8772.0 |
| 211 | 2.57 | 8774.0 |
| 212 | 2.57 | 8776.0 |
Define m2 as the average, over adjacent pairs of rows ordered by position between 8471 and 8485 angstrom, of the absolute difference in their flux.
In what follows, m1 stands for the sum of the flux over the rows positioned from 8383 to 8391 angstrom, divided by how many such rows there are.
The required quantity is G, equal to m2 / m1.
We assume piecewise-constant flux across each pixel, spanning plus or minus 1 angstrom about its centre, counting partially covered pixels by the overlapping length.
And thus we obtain 0.0032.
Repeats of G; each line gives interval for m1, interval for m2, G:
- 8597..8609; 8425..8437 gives 0.0044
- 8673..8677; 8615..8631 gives 0.0035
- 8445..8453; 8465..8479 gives 0.0019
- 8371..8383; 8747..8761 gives 0.0031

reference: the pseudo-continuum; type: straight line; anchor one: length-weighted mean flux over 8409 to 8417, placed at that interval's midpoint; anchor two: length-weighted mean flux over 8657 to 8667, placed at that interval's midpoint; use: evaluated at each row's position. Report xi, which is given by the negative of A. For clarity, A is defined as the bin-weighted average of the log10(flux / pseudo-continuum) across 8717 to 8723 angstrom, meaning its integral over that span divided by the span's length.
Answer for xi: -0.081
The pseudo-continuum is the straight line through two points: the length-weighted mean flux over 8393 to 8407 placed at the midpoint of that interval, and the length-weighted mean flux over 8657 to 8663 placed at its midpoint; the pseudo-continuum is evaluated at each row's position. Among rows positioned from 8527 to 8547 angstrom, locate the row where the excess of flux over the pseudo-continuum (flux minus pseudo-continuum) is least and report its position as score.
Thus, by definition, 8540.0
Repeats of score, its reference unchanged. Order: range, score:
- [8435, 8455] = 8446.0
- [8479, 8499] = 8498.0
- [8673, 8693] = 8674.0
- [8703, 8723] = 8704.0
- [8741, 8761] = 8760.0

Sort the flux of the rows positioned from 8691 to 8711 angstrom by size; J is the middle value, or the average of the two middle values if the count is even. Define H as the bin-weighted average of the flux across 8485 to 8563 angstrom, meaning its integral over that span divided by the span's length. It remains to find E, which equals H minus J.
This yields -0.16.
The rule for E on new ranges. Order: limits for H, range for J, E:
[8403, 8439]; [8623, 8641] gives 0.11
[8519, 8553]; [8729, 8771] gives -0.25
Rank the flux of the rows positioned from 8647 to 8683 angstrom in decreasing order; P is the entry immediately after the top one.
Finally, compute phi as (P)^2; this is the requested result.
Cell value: 6.92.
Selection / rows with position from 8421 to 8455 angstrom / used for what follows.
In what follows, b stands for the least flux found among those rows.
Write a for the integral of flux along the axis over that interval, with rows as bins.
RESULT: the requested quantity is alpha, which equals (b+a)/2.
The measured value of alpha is 47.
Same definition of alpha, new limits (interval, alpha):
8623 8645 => 31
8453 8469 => 22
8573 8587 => 21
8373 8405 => 44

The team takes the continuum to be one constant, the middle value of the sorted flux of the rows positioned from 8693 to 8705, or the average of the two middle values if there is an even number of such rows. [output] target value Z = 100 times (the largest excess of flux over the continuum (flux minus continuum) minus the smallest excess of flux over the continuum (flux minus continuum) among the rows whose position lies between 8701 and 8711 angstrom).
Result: 2.0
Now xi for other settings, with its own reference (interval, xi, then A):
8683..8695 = -0.047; 0.047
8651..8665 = -0.013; 0.013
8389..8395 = 0.030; -0.030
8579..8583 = -0.048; 0.048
